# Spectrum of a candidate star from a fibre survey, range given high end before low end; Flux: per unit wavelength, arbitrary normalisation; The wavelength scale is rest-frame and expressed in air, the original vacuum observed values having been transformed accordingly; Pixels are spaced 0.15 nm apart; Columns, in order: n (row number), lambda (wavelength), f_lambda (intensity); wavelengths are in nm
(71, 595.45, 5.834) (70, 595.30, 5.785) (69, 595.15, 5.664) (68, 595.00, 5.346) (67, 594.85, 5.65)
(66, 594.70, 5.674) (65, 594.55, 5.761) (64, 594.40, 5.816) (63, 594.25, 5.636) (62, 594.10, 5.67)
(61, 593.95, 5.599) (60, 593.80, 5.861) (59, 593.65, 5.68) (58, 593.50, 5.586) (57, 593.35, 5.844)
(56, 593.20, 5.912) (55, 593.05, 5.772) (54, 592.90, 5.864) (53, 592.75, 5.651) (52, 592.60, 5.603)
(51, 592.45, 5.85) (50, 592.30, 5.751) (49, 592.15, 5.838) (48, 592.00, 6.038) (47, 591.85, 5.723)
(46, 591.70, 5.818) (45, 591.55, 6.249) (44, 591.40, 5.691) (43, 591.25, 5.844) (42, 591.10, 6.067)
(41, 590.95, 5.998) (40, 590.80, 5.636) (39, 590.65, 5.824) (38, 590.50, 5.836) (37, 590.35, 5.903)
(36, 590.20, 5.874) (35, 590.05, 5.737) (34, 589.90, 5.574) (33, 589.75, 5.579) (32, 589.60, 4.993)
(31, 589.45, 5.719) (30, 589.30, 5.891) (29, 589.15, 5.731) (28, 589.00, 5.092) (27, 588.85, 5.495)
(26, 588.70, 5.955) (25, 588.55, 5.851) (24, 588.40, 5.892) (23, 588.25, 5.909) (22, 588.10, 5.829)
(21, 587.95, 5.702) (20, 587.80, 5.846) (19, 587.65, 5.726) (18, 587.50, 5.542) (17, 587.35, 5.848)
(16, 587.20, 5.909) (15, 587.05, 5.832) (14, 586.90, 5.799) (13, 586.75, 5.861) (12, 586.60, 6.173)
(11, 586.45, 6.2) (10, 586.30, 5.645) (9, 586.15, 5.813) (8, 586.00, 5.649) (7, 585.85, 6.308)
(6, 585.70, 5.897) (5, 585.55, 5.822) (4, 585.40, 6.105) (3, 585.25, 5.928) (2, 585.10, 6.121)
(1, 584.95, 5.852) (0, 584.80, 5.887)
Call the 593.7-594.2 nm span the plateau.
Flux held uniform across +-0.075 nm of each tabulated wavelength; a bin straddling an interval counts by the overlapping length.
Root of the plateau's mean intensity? 2.39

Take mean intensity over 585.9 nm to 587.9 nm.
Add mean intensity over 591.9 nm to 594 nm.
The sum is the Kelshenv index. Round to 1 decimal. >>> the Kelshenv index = 11.6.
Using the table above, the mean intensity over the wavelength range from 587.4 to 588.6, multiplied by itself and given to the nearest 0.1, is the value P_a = 33.5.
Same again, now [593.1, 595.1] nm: 32.4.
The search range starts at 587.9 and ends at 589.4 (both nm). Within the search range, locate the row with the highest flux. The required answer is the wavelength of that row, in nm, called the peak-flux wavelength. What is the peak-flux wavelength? 588.70 nm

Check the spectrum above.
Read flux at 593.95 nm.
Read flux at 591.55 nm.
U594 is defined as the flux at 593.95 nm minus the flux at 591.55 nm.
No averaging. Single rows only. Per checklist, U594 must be -0.65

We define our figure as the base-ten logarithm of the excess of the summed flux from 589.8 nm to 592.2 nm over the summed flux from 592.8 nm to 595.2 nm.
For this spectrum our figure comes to 0.36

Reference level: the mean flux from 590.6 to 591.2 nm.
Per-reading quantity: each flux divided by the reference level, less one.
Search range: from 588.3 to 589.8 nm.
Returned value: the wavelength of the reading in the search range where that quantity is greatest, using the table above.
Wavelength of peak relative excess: 588.70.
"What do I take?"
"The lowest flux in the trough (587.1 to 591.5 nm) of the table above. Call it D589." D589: 4.993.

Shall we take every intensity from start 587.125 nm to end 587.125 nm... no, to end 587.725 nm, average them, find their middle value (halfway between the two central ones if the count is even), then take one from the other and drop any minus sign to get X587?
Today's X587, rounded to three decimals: 0.031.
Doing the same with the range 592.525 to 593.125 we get 0.011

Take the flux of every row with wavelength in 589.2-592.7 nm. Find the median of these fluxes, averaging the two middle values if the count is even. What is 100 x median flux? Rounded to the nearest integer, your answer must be 582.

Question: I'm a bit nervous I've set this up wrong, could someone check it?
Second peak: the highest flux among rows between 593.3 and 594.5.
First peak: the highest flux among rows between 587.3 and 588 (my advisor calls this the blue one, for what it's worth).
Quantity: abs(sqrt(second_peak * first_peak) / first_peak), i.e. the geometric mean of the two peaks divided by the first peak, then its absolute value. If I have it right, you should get 1.00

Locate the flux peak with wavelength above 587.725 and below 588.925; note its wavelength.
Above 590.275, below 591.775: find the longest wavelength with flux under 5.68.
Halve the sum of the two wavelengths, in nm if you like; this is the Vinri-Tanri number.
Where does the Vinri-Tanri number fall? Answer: 589.75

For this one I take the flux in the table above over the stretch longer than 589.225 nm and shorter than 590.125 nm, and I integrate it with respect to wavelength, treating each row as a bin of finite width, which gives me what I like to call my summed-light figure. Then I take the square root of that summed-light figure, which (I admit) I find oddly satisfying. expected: 2.24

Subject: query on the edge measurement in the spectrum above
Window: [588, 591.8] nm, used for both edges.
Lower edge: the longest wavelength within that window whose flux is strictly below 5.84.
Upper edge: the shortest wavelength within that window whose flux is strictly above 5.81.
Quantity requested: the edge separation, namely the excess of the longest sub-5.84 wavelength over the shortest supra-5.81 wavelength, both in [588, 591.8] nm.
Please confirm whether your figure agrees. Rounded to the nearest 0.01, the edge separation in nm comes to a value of 3.60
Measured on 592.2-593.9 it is 1.20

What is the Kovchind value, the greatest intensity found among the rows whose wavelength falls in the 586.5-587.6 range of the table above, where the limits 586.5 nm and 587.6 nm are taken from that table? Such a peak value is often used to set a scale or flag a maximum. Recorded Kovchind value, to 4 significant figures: 6.173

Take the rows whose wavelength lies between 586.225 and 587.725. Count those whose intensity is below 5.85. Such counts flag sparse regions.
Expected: 6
